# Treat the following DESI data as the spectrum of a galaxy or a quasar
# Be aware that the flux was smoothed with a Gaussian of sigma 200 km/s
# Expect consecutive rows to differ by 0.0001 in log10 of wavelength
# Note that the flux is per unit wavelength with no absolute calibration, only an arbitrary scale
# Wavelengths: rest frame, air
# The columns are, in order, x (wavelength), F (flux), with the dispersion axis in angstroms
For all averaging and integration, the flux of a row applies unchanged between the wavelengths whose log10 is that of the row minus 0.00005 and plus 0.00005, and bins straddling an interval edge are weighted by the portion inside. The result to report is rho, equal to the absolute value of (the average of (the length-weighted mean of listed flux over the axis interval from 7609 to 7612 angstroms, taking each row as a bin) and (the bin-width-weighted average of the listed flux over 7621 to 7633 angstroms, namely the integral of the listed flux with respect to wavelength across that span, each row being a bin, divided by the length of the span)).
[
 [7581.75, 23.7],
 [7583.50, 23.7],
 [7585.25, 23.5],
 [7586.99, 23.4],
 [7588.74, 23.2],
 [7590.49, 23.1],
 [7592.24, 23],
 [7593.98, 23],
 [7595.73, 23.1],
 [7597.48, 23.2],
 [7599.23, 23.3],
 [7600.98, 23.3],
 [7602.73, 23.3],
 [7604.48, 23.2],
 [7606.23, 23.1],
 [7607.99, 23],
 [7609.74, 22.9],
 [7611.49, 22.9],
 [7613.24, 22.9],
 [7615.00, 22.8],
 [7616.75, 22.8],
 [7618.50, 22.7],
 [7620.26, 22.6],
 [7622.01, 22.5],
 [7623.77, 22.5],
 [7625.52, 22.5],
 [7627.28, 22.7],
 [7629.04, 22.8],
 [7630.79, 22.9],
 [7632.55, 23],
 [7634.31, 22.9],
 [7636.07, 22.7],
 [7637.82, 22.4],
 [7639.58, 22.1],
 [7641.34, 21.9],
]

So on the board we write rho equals 22.8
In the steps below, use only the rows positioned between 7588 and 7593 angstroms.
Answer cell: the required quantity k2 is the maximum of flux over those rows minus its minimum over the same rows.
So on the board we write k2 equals 0.20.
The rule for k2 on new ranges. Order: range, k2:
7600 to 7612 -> 0.40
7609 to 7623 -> 0.40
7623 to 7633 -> 0.50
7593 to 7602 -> 0.30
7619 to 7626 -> 0.10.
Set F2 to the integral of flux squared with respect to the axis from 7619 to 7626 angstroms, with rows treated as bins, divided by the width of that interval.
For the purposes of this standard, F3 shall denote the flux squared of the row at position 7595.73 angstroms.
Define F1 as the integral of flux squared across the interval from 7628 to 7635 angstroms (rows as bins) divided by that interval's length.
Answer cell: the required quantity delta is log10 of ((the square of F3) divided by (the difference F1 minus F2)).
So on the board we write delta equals 4.2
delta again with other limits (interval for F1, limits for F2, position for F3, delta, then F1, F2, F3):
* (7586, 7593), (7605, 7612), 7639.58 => 4.4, 537.5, 528.4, 488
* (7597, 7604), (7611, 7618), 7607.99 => 4.1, 541.8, 521.9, 529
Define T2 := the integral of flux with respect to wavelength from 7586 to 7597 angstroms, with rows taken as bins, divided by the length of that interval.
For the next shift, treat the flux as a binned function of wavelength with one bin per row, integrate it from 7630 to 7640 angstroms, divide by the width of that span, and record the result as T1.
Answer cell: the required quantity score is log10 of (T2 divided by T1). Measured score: 0.009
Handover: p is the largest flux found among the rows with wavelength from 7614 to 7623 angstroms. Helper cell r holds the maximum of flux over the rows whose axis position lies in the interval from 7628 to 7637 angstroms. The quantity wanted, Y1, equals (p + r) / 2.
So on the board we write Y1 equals 22.9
